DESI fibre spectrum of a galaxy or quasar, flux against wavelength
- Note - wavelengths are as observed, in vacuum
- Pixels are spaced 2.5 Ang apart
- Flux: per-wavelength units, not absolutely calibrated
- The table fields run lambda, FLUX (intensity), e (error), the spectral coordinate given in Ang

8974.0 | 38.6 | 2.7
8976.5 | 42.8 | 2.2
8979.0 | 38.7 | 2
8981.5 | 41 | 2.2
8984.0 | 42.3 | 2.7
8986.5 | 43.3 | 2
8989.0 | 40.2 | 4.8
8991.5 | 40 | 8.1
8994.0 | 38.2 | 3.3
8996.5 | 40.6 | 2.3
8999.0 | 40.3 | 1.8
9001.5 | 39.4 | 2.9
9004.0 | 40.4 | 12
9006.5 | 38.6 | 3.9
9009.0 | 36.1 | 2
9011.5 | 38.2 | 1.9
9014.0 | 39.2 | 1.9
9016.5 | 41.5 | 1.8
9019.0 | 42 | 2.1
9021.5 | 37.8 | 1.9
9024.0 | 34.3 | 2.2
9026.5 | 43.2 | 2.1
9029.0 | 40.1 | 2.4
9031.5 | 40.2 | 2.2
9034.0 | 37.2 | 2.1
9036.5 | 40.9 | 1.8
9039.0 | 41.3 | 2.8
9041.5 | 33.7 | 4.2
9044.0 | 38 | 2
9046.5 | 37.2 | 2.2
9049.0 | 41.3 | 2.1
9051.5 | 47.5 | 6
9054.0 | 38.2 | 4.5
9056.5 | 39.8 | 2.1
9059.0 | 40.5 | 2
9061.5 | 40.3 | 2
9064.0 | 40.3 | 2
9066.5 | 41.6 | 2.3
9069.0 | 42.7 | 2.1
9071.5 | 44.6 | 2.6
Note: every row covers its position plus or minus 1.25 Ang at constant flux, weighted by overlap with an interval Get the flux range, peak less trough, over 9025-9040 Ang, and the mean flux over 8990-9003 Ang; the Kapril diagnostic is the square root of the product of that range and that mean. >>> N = 15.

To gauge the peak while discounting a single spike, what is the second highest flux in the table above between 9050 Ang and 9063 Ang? 40.5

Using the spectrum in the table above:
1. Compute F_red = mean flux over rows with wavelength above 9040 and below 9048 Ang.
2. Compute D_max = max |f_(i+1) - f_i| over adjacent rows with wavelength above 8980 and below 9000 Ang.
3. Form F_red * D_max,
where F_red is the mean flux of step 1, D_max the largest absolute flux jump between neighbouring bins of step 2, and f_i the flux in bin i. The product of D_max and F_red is 113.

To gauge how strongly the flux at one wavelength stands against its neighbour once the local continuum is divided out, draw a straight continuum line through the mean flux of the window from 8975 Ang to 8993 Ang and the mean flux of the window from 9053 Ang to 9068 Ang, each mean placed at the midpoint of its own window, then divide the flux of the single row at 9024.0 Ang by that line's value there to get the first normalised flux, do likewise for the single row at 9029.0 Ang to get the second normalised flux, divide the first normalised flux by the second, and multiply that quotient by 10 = 8.5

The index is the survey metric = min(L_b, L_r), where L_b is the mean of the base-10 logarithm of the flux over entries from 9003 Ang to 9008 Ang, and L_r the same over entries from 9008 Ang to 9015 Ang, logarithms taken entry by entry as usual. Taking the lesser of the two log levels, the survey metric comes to 1.58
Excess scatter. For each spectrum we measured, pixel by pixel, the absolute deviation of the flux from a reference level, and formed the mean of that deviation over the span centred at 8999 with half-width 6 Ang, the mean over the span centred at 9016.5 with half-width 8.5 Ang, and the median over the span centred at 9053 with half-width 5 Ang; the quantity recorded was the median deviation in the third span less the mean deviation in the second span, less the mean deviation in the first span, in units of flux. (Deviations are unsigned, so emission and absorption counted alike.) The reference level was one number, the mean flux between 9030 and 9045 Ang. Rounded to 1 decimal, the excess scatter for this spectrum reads -1.5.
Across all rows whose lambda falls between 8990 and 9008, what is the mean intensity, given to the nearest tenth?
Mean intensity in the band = 39.6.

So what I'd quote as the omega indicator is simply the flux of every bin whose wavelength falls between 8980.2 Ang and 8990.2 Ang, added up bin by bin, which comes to 167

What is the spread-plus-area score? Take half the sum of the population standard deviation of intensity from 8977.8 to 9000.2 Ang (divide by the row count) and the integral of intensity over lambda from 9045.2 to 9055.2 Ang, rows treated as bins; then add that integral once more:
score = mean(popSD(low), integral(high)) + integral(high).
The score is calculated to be 616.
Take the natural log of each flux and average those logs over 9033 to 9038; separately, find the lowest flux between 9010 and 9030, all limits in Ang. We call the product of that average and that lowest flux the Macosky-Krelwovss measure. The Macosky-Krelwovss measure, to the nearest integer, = 126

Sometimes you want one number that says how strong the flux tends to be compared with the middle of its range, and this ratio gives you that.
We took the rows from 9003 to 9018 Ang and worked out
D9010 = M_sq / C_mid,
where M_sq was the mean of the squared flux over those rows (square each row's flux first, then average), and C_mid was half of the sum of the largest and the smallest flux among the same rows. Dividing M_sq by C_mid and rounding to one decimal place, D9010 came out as 39.3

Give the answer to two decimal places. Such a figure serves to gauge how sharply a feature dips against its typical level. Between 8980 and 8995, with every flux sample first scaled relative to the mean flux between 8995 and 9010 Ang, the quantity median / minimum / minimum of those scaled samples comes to 1.09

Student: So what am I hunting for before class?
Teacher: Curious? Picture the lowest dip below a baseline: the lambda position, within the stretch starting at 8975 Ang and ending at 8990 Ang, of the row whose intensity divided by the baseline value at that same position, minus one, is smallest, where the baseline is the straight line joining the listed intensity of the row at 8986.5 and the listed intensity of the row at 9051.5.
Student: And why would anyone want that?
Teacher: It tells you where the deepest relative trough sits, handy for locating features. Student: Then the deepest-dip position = 8979.0 Ang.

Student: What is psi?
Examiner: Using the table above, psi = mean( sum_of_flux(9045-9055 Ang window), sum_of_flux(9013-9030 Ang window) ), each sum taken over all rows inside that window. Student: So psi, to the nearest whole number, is 221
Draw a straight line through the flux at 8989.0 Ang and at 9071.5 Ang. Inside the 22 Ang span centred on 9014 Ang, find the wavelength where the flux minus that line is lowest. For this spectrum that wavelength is 9024.0 Ang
